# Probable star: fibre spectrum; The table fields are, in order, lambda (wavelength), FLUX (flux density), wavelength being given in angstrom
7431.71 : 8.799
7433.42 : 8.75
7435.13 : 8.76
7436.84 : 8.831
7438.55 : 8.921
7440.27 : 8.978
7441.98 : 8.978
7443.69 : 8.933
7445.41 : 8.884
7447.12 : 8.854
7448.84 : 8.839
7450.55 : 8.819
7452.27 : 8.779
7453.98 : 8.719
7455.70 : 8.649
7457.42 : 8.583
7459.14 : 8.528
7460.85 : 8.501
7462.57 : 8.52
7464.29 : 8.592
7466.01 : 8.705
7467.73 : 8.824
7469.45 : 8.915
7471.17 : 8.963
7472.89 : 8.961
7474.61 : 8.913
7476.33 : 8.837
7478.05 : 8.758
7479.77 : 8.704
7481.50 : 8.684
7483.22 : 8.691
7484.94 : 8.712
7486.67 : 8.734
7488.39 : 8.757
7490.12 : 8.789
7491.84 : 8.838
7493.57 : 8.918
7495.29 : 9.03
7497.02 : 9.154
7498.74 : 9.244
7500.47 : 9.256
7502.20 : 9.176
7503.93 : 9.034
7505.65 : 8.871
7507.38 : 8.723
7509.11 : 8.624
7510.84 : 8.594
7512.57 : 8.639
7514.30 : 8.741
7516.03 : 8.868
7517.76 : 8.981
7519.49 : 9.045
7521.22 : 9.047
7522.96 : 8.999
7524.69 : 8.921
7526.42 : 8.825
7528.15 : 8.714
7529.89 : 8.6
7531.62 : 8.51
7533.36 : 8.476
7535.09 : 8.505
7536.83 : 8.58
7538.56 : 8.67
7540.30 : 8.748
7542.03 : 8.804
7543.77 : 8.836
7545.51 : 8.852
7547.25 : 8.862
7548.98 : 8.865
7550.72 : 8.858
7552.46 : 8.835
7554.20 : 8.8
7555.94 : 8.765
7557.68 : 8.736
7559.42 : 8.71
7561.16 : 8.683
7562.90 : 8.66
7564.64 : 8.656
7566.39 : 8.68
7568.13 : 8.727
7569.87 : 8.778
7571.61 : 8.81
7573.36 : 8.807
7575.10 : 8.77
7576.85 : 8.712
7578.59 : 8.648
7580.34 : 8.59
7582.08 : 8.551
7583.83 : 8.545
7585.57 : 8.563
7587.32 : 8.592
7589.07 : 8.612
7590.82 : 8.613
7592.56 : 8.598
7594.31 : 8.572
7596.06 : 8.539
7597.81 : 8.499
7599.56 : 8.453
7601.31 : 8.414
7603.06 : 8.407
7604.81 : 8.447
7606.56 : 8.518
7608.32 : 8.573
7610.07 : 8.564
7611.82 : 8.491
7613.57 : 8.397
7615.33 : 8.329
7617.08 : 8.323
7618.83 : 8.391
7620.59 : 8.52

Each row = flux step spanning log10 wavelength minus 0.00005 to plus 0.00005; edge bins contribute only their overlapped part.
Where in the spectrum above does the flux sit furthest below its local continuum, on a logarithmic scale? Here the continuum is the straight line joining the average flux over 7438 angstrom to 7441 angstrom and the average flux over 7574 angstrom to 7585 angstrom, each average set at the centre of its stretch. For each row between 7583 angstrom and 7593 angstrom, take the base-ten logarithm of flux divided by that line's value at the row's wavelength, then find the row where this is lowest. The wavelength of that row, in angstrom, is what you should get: 7583.83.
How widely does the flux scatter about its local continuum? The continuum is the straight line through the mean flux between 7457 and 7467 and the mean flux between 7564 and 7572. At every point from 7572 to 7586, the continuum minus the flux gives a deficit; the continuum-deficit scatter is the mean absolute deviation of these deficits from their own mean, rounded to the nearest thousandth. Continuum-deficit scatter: 0.091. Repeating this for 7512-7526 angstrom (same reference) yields 0.112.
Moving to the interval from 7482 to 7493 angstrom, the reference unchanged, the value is 0.037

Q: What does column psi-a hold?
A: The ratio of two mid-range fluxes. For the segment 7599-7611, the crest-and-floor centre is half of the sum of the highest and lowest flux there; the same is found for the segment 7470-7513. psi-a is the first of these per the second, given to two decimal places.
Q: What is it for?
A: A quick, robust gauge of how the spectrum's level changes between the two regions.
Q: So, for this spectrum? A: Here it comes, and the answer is 0.95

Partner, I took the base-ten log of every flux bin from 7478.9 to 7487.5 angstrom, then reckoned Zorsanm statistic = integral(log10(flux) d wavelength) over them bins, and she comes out 8.1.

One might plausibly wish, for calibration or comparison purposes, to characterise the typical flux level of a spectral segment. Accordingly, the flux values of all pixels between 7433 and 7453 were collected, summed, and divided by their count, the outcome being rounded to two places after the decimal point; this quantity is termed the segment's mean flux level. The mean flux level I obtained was 8.86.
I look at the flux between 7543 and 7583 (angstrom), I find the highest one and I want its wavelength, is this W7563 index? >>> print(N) 7548.98 angstrom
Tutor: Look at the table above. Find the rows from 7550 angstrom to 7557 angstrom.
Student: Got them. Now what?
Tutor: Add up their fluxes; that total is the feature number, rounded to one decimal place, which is 35.3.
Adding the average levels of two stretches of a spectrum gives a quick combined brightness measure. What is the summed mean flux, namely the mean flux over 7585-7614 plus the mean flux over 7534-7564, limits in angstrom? 17.3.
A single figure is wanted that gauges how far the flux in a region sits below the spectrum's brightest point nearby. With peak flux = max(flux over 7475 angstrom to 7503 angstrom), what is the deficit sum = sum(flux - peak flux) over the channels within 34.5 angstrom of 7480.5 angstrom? -18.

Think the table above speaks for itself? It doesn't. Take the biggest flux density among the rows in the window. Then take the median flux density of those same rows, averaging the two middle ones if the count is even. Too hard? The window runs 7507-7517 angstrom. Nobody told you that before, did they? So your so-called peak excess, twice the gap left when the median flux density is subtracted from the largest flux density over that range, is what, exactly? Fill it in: 0.37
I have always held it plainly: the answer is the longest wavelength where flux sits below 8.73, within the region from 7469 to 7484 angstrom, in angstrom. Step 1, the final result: 7483.22 angstrom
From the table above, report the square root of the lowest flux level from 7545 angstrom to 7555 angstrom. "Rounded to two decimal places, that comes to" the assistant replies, 2.97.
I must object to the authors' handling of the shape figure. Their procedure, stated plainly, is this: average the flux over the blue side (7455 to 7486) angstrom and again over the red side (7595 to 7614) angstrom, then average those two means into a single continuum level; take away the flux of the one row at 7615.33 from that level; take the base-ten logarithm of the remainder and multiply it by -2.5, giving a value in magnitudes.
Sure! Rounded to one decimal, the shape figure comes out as 1.4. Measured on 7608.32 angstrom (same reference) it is 3.8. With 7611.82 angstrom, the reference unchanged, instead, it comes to 2.4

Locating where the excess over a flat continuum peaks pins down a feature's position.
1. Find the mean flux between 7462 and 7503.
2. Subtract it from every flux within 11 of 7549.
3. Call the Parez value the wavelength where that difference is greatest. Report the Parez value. 7548.98 angstrom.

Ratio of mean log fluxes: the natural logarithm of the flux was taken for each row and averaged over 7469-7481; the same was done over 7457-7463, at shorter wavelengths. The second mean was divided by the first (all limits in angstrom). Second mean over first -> 0.98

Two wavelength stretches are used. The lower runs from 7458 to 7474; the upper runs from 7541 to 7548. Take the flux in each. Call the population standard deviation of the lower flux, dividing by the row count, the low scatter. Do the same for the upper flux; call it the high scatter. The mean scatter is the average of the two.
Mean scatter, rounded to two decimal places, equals 0.10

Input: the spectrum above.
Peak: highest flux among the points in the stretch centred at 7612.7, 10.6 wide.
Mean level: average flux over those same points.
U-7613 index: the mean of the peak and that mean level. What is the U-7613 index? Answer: 8.51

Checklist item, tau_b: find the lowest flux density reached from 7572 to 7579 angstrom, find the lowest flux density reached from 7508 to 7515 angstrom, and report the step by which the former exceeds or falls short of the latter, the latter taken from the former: 0.05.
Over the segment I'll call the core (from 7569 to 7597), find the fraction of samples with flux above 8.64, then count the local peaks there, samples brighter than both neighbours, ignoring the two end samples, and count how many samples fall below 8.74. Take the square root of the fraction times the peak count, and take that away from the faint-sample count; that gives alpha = 11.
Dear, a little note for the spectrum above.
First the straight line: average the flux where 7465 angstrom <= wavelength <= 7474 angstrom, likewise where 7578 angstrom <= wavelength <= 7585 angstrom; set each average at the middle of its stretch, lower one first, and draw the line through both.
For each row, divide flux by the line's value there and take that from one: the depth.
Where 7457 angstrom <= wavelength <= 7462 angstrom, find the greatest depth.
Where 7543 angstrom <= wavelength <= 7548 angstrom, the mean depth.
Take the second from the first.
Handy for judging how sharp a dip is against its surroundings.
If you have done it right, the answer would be 0.06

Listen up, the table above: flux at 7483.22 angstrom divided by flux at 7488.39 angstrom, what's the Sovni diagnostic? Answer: 0.99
